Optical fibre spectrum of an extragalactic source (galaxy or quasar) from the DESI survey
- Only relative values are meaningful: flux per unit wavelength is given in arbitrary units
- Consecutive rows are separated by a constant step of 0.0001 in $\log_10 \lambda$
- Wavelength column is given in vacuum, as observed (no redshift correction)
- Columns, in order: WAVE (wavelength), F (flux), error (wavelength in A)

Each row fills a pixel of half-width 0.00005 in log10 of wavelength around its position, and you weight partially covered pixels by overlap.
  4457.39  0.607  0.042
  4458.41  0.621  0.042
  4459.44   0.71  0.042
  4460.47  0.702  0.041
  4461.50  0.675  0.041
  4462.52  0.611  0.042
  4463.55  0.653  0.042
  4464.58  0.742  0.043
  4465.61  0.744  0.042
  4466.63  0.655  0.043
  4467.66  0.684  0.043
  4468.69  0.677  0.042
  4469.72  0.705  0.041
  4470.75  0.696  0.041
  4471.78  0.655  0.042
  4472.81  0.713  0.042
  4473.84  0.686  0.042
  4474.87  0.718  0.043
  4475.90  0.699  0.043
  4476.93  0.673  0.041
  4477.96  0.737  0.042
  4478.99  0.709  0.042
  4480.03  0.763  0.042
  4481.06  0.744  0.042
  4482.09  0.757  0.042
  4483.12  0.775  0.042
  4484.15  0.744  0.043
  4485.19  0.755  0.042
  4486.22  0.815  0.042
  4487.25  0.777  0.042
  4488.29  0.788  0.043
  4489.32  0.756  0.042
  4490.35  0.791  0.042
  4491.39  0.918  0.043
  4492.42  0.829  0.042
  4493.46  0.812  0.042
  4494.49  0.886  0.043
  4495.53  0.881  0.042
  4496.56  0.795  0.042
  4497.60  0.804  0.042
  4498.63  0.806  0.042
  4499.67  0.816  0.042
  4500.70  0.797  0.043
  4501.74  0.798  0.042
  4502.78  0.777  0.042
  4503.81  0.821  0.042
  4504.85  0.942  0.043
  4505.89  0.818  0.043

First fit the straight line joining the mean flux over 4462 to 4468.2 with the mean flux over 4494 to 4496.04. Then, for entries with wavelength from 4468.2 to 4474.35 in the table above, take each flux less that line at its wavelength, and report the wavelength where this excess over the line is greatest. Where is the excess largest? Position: 4469.72 A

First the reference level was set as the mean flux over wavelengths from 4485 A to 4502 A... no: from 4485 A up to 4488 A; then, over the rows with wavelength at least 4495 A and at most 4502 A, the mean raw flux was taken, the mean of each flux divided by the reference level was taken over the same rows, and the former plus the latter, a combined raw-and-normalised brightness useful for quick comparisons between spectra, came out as 1.85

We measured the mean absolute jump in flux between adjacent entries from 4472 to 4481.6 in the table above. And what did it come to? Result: 0.034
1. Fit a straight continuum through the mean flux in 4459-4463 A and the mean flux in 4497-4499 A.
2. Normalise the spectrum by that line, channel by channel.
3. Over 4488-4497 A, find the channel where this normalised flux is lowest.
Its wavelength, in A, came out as 4489.32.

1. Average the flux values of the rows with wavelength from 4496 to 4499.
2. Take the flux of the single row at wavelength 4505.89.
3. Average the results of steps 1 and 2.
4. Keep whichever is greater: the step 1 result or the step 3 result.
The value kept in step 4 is 0.81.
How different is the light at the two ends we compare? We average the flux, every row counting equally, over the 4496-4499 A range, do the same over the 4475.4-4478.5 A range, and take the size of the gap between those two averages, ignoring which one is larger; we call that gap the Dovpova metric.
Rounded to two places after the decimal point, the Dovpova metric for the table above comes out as 0.10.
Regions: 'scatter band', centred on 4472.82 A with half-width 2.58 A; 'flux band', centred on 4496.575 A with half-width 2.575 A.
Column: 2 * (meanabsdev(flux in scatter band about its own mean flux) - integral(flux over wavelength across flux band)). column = -8.6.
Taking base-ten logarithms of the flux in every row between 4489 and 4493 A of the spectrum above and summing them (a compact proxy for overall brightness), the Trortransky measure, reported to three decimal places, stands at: -0.342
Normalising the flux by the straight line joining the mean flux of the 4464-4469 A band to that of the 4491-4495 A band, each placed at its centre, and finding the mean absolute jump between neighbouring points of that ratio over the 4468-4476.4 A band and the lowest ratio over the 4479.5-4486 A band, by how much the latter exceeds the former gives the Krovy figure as 0.879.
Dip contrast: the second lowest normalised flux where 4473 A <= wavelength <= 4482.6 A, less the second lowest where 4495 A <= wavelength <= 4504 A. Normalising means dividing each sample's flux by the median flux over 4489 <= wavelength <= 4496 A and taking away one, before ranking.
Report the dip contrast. -0.13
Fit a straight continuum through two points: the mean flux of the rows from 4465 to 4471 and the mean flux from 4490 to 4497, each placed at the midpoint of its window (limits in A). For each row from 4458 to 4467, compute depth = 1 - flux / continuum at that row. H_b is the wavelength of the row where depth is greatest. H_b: 4462.52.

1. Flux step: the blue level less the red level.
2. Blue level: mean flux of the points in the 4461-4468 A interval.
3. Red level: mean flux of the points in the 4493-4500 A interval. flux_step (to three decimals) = -0.148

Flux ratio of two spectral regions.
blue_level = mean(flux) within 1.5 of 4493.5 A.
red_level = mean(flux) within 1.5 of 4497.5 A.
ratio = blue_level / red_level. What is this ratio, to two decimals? 1.05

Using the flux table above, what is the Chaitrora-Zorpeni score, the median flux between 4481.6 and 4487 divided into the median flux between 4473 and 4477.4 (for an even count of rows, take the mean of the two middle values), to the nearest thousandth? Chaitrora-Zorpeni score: 0.915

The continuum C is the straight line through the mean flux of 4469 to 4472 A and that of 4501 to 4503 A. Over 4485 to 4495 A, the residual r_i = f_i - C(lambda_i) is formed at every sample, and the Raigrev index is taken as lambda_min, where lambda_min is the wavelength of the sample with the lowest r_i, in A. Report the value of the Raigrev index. 4489.32 A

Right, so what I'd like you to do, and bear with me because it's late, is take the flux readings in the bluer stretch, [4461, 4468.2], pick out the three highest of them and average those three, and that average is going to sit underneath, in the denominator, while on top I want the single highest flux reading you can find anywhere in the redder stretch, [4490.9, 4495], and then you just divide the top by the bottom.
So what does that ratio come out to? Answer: 1.27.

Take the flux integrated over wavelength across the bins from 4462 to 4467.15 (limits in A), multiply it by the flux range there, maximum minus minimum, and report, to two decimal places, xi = 0.47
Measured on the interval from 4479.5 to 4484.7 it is 0.12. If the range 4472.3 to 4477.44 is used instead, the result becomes 0.16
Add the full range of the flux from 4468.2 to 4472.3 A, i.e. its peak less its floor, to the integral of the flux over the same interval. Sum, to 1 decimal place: 2.9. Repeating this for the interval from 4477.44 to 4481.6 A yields 3.1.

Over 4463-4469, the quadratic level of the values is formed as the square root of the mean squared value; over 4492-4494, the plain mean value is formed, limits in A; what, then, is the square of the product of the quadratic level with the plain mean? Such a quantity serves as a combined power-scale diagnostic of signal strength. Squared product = 0.324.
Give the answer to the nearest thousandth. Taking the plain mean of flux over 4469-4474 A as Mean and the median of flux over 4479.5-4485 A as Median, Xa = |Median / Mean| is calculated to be 1.096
